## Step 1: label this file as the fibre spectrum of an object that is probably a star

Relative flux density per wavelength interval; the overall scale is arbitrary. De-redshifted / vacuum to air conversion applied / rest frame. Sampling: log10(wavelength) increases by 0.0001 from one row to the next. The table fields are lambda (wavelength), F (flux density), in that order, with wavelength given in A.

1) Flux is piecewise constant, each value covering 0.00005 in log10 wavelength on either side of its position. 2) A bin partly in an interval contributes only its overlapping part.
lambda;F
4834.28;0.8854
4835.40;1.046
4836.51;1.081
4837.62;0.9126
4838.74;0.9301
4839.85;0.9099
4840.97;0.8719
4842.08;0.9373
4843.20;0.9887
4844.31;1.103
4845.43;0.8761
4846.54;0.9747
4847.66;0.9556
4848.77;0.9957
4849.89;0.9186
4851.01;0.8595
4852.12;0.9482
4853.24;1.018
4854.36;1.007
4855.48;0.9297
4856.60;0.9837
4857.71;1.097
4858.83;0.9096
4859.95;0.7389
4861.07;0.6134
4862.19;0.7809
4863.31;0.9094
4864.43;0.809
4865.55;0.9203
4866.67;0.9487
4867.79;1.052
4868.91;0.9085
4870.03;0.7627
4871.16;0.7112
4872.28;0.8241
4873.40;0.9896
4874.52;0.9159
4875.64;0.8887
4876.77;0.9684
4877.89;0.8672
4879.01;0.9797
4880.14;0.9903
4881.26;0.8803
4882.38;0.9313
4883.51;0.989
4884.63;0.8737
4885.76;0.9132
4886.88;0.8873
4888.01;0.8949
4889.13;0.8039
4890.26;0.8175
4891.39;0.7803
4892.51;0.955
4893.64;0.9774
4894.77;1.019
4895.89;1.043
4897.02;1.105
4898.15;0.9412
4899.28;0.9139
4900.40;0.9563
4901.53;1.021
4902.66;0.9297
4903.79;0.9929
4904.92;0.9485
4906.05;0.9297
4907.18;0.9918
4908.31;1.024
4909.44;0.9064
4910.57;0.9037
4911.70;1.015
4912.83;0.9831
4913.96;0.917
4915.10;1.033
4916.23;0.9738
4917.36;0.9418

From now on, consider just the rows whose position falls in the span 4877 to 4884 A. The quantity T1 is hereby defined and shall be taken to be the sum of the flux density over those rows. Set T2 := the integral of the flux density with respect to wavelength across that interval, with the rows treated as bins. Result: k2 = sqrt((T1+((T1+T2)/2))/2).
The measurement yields 2.42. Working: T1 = 5.6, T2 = 6.59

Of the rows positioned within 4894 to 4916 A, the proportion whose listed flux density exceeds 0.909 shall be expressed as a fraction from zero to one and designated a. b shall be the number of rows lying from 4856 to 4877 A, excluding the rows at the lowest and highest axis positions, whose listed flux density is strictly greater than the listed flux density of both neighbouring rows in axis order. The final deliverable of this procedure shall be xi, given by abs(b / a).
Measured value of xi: 4.5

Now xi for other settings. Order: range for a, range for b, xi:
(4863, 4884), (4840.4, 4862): 8.6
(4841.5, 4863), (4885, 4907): 6.8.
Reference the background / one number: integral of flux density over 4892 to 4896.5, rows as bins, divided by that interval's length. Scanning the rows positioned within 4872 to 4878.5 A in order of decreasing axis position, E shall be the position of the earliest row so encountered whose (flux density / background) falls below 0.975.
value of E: 4877.89 A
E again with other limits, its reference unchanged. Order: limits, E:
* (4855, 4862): 4861.07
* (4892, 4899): 4898.15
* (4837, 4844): 4842.08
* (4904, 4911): 4910.57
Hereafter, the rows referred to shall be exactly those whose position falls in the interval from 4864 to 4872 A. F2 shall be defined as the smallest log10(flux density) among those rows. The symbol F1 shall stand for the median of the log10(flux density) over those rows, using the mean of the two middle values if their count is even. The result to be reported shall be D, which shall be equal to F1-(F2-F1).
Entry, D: 0.065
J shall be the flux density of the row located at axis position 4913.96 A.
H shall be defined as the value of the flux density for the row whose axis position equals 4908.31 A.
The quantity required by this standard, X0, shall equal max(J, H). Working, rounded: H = 1.024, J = 0.917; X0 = 1.02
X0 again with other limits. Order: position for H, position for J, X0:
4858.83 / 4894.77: 1.02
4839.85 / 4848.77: 1.00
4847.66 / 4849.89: 0.96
